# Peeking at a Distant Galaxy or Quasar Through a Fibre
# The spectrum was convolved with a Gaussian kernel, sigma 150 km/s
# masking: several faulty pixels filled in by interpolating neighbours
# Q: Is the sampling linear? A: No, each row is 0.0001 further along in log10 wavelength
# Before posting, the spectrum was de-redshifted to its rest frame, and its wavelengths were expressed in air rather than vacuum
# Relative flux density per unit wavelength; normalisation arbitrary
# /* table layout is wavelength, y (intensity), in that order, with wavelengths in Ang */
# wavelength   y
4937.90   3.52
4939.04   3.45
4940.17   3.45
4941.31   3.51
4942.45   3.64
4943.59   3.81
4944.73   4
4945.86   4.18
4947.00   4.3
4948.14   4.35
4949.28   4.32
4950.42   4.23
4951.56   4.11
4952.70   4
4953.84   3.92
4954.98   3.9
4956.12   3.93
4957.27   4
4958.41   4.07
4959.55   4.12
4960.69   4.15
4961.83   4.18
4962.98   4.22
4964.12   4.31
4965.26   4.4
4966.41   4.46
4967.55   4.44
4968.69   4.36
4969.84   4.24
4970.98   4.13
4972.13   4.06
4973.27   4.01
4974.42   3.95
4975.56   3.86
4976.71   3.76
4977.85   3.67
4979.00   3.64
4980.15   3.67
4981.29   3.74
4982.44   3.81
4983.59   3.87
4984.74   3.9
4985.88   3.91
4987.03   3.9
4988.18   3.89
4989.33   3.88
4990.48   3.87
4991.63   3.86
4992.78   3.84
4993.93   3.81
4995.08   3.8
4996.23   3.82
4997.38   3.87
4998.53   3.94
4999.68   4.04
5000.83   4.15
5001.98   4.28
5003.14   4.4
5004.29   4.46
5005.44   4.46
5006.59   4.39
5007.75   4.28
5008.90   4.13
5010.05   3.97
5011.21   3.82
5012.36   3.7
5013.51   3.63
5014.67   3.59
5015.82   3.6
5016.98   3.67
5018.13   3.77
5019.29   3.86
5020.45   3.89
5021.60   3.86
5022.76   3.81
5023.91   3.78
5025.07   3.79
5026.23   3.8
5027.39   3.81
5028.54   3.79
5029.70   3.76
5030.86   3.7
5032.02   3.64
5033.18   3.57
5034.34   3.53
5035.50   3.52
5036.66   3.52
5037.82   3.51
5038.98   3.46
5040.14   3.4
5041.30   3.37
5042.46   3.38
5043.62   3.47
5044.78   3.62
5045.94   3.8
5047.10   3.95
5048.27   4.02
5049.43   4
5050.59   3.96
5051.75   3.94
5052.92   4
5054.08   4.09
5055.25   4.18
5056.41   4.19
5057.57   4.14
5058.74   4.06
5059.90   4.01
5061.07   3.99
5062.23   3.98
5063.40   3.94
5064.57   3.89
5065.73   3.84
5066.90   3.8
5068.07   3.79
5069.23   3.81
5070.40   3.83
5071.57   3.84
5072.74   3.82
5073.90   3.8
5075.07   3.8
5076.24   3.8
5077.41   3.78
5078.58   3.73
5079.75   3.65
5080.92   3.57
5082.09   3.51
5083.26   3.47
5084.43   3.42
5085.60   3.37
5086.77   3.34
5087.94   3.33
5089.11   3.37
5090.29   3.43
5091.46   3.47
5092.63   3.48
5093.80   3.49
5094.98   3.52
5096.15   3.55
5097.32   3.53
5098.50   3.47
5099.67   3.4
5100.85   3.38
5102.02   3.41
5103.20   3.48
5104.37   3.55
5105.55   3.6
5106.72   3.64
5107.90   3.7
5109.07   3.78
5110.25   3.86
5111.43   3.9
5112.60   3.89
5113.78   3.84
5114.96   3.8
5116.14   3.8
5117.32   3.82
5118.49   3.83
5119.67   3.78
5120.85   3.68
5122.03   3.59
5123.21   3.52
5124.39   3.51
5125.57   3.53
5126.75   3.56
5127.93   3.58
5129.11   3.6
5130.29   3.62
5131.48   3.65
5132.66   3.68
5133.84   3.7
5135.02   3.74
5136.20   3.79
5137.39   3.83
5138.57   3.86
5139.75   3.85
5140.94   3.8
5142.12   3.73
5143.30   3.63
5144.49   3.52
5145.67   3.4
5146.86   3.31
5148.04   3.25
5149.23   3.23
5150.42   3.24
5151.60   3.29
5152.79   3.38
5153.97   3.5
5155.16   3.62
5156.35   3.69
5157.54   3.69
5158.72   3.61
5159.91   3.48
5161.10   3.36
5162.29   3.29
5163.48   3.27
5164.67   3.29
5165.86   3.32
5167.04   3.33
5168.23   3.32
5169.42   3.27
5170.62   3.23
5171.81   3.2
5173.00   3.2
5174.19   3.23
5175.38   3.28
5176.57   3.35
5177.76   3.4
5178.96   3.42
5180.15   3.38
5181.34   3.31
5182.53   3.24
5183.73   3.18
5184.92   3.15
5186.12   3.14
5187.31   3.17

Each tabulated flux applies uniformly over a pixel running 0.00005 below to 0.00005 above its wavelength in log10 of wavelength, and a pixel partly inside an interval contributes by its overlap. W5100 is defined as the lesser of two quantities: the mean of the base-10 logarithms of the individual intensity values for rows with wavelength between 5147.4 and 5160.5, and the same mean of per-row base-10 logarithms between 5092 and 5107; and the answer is 0.538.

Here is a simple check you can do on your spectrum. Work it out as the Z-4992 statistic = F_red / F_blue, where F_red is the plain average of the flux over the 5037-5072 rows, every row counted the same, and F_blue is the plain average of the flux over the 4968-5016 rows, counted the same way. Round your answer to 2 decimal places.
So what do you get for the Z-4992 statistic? 0.97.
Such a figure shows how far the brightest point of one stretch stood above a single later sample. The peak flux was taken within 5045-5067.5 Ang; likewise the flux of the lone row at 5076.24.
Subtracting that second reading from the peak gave 0.39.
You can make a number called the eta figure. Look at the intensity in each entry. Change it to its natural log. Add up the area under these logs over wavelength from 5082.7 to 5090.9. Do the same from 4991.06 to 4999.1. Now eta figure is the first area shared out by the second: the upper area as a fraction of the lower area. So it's 0.92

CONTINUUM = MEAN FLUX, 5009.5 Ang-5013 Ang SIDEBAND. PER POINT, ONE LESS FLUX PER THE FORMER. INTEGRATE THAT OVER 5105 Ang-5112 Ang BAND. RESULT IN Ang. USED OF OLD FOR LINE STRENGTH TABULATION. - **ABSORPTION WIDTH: 0.15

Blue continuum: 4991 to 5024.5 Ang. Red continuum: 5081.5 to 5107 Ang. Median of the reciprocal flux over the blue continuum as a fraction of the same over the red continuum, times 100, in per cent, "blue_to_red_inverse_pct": 90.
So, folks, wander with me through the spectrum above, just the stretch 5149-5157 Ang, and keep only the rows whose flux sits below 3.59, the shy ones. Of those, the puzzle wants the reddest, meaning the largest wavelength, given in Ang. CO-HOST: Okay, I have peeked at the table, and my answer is 5153.97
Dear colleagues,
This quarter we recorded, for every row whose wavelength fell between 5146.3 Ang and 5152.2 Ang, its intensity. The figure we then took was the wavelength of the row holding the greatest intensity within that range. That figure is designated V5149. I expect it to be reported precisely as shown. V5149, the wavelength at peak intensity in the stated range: 5146.86 Ang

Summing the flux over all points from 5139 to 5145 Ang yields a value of 18.5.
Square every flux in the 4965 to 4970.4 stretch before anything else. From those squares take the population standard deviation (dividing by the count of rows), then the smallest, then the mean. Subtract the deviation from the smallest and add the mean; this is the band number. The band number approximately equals 36.5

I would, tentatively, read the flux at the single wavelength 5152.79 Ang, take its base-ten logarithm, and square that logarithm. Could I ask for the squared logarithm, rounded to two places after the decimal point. 0.28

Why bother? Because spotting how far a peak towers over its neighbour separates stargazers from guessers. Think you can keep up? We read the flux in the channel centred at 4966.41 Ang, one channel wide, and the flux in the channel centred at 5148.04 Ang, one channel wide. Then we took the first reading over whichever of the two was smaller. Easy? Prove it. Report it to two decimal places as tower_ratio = 1.37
